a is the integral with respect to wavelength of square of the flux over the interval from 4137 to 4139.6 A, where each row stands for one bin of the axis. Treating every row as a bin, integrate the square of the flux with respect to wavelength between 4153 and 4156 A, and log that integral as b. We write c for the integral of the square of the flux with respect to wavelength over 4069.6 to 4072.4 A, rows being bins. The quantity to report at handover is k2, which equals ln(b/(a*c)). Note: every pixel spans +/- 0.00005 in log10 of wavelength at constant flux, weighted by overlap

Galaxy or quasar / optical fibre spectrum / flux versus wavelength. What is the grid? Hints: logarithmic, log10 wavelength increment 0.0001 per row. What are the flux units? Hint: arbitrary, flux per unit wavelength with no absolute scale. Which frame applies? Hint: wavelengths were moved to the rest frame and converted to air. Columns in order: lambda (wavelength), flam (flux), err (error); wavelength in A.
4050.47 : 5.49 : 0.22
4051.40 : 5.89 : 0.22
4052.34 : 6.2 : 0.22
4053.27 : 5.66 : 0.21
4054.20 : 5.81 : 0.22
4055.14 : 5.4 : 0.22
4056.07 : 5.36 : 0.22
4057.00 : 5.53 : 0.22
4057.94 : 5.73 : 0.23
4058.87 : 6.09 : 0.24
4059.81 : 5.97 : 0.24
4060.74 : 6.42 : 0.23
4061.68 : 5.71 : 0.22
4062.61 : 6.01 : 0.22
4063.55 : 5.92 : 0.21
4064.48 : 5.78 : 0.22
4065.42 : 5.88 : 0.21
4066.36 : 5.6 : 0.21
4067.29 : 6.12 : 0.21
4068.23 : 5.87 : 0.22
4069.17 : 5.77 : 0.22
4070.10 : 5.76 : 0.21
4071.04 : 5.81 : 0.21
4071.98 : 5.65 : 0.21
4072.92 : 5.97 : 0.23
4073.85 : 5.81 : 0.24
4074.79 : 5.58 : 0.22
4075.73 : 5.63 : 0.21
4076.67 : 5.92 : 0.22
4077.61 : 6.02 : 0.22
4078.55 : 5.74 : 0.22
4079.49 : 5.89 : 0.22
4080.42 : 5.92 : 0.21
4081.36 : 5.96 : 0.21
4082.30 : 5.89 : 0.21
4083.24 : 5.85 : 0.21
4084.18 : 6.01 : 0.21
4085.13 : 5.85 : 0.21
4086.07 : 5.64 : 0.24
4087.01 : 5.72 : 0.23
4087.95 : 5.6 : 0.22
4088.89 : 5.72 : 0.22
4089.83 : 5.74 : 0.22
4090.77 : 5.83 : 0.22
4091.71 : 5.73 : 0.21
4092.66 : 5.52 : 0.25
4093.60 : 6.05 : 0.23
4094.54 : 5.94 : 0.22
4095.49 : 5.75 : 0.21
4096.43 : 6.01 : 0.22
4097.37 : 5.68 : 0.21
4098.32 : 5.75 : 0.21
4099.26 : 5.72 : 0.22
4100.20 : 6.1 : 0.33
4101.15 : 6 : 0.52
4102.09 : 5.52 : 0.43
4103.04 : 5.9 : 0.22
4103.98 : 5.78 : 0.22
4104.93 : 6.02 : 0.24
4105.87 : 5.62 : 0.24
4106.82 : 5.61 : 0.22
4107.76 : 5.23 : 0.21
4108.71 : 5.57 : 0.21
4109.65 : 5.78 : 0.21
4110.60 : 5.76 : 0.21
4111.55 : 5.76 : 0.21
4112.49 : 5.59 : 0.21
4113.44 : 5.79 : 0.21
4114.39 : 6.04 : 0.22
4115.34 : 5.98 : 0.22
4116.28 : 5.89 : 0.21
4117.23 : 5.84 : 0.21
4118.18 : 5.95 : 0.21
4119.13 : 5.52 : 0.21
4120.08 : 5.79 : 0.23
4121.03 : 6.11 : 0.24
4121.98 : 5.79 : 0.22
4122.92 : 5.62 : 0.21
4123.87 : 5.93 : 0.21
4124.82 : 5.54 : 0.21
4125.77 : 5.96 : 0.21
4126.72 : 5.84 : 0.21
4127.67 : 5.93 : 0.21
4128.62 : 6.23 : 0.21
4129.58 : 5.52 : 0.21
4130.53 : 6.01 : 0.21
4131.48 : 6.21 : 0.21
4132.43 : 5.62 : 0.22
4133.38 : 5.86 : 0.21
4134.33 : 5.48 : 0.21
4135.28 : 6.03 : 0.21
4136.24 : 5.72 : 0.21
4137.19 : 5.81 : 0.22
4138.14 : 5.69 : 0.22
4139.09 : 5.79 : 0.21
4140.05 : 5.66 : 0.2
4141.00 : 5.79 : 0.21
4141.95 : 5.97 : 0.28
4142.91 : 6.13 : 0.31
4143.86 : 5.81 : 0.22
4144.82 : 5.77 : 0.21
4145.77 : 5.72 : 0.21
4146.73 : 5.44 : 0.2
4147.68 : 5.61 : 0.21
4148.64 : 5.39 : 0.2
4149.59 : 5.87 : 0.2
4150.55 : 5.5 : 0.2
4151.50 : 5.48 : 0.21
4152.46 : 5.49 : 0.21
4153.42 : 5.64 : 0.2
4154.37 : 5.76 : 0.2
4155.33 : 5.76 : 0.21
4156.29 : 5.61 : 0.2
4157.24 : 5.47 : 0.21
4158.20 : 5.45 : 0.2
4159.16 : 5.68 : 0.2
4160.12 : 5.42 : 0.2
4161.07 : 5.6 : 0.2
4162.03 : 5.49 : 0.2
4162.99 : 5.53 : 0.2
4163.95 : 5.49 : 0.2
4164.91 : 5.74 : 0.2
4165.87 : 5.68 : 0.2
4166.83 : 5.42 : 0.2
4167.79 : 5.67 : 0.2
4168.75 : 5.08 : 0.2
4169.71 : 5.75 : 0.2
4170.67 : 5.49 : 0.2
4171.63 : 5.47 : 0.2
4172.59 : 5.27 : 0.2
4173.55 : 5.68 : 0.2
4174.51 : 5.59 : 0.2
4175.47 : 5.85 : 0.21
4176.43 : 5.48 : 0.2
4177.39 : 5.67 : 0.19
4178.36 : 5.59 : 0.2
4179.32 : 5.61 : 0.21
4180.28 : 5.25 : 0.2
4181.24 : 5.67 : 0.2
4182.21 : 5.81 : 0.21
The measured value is -4.40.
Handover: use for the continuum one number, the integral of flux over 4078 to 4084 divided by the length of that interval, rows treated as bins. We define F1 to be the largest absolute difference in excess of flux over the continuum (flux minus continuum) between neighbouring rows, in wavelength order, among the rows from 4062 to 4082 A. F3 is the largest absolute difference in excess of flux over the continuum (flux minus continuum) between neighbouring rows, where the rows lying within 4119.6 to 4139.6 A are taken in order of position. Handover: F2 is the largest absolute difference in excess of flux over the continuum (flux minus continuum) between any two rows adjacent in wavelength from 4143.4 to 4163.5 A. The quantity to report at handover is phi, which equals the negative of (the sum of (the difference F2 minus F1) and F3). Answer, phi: -0.670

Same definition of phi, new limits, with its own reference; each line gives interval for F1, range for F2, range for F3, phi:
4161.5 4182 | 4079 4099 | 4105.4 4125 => -0.290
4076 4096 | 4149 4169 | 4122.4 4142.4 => -0.770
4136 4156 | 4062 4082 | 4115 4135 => -0.750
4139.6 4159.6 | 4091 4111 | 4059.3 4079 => -0.760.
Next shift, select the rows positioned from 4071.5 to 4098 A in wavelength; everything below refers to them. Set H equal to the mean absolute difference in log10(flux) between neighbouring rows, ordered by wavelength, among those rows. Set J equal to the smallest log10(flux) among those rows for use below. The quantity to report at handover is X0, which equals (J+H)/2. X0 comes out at 0.3771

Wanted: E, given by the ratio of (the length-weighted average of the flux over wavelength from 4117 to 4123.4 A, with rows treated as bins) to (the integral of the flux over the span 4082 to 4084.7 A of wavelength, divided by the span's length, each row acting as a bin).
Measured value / 0.984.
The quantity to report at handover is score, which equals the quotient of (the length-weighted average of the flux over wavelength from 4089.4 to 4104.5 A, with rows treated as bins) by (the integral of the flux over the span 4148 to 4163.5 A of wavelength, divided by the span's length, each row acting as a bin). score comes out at 1.04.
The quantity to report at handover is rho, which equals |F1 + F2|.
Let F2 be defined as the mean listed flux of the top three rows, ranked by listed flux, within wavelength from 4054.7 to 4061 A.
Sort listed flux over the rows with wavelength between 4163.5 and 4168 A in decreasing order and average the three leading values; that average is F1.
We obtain 11.9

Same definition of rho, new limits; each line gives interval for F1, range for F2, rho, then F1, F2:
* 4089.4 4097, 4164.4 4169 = 11.7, 6.00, 5.70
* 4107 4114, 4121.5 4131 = 11.8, 5.78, 6.07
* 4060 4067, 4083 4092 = 12.0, 6.12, 5.90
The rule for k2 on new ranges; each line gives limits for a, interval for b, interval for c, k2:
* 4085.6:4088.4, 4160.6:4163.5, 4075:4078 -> -4.63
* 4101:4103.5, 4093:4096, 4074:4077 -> -4.36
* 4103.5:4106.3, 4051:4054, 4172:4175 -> -4.41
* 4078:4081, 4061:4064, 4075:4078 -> -4.61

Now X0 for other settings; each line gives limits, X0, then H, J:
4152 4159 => 0.3719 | 0.007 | 0.736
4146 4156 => 0.3724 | 0.013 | 0.732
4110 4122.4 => 0.3780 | 0.014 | 0.742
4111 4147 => 0.3770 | 0.018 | 0.736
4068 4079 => 0.3793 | 0.012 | 0.747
